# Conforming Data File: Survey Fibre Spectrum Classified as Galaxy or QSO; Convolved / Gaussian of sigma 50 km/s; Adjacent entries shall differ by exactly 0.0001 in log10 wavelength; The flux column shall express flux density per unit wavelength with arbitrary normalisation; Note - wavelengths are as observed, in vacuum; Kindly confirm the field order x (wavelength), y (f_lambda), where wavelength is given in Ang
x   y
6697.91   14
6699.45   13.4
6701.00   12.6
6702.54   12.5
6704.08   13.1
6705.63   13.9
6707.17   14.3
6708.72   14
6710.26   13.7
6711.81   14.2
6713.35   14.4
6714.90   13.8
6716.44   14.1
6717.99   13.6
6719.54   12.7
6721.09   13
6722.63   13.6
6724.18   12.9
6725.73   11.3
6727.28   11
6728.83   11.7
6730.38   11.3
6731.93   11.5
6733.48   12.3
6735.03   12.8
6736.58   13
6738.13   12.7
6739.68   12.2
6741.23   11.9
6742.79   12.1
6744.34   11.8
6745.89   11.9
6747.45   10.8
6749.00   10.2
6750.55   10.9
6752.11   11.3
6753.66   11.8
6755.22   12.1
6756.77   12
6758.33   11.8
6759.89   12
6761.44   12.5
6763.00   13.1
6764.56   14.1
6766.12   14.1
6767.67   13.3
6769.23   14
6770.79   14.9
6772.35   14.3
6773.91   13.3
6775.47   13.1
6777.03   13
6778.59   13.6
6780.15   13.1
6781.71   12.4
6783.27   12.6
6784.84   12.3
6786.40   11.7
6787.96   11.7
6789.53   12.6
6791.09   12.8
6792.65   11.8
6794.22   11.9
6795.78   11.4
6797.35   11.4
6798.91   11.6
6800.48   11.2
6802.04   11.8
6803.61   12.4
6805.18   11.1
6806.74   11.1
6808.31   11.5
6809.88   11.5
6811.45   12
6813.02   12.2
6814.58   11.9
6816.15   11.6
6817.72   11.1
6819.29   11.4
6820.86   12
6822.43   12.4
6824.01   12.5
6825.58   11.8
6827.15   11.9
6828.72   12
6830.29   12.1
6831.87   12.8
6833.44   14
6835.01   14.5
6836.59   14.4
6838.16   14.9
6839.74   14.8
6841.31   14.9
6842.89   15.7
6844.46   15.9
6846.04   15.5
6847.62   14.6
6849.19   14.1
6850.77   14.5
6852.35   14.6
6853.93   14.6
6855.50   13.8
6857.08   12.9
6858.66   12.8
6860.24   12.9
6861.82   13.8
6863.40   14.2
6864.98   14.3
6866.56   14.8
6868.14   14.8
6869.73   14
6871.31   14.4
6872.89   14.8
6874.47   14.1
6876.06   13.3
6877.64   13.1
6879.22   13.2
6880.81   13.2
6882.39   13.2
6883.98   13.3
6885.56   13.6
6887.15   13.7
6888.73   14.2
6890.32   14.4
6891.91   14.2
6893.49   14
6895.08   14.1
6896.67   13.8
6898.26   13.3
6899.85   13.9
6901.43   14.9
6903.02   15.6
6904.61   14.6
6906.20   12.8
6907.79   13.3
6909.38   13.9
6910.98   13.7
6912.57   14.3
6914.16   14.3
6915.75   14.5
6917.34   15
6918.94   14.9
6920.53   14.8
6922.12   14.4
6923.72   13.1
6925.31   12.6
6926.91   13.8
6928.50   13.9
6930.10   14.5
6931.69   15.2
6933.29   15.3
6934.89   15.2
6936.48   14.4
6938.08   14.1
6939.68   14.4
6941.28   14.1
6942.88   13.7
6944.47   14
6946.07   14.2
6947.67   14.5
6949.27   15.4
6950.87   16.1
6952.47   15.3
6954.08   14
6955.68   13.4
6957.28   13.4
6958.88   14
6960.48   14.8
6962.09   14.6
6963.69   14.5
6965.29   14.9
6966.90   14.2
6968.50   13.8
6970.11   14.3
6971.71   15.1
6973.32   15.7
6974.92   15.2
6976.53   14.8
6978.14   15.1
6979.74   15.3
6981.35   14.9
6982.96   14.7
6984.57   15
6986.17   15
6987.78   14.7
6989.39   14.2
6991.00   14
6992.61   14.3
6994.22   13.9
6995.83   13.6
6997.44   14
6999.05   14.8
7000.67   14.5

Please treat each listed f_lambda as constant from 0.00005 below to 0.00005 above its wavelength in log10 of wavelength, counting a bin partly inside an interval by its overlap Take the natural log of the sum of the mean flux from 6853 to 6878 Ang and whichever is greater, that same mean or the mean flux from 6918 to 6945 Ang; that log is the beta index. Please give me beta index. 3.34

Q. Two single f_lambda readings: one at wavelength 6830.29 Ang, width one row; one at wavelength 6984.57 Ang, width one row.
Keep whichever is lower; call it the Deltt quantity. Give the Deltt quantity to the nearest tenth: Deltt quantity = 12.1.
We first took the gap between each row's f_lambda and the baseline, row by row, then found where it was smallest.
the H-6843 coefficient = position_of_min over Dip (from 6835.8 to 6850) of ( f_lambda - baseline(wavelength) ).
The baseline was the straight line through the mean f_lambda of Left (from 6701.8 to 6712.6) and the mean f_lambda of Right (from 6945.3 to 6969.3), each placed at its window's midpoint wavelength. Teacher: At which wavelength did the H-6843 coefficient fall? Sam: 6849.19 Ang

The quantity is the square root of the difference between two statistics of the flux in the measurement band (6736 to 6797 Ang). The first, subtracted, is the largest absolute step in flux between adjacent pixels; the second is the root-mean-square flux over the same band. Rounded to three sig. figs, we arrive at 3.38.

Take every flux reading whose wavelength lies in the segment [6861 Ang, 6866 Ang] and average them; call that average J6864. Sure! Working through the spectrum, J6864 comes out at 14.1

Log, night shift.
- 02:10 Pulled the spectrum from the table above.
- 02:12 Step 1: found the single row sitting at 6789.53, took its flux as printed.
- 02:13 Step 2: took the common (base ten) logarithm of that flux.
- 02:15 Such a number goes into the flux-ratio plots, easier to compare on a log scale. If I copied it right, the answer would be 1.10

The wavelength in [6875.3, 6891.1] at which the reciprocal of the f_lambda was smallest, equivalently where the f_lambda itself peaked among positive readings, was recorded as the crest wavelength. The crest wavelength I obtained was 6890.32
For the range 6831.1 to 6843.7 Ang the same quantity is 6842.89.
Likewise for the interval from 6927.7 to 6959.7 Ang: 6950.87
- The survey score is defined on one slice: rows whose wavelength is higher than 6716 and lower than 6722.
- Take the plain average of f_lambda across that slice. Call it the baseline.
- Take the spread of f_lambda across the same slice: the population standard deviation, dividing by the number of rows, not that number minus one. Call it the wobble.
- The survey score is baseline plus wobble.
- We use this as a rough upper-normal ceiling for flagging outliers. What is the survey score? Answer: 13.9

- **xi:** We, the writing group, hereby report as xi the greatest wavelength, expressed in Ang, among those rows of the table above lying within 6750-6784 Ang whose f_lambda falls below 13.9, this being 6783.27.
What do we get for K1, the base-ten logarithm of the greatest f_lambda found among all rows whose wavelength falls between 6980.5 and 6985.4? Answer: 1.18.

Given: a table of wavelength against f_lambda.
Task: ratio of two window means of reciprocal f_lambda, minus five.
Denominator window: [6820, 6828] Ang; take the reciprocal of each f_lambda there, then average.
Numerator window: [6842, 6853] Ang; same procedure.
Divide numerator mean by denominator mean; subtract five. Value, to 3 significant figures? -4.19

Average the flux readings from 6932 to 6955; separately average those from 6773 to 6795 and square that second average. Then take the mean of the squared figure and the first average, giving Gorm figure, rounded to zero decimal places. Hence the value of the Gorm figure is 86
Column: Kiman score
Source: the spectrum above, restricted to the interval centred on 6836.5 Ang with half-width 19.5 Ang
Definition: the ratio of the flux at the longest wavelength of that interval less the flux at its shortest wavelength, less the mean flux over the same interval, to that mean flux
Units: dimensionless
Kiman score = -0.80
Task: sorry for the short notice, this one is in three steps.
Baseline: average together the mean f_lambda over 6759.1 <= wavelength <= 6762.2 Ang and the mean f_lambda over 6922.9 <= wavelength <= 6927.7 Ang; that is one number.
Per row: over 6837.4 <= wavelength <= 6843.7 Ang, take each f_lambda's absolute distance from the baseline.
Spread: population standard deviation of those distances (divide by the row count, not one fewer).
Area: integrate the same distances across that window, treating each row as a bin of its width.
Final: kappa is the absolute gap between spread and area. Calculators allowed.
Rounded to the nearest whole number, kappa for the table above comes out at 15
